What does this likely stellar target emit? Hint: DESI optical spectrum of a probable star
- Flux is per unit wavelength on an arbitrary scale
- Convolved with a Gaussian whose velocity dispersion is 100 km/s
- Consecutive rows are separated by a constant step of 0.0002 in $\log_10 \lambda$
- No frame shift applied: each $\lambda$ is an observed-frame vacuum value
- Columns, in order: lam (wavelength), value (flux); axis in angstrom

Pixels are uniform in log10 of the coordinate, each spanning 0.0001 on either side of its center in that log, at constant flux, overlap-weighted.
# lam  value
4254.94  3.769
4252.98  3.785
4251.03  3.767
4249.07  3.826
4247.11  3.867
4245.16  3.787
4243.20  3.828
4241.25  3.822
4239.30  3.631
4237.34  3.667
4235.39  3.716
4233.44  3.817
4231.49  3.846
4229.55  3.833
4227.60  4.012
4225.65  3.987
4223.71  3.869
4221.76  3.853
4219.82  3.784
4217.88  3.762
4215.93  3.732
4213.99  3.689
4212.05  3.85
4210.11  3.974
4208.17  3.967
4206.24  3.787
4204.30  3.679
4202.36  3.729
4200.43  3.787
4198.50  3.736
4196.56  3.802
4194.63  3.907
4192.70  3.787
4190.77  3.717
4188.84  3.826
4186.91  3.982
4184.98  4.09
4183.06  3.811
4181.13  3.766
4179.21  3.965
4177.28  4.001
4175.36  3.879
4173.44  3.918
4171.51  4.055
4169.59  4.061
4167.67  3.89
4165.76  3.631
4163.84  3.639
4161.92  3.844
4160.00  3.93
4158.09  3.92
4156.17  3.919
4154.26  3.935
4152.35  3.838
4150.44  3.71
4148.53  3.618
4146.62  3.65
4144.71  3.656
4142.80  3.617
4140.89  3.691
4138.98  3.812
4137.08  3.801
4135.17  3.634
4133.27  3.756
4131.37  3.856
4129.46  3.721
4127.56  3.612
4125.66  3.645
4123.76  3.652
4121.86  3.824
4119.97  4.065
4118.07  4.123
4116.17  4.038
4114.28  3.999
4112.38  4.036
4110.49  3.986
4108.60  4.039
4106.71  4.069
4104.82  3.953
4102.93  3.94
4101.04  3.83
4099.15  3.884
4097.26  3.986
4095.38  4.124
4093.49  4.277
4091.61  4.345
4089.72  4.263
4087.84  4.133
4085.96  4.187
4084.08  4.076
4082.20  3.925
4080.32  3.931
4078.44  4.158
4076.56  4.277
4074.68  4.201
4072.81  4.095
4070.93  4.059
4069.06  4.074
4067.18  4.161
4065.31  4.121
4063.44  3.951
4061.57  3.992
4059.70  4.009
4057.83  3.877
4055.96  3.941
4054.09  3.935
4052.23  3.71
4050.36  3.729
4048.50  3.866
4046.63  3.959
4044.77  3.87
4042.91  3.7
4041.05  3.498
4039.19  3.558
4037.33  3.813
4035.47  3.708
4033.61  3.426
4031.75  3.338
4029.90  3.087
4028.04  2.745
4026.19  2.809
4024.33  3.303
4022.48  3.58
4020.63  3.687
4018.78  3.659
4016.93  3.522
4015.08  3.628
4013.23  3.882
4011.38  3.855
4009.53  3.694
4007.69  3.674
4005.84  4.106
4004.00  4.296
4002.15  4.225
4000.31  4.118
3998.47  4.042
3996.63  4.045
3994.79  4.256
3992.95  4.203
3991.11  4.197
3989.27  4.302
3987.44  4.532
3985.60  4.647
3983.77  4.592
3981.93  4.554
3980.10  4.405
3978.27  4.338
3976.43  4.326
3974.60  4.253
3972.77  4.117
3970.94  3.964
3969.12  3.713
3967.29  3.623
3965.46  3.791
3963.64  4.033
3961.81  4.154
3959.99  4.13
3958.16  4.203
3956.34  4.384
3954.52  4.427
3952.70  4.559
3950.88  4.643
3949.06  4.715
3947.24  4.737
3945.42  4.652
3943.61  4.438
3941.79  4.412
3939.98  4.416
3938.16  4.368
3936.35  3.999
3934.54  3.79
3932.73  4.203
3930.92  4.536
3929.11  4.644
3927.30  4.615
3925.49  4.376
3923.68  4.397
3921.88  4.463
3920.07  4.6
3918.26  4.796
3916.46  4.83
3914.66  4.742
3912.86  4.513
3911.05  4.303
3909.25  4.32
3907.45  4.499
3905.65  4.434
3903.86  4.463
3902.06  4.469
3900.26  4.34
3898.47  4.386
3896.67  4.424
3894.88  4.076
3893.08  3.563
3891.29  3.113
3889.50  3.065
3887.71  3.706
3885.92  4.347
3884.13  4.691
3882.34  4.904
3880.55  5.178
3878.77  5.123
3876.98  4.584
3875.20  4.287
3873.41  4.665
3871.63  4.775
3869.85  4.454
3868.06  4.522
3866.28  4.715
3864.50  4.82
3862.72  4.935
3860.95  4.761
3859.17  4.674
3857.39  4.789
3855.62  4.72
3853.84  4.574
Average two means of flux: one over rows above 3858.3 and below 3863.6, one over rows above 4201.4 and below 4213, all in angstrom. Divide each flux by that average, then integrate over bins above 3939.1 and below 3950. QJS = 11.53 angstrom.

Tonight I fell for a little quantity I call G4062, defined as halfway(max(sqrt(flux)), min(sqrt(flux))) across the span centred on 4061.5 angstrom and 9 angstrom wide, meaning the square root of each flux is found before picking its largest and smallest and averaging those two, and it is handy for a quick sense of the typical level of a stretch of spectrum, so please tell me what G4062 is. 2.00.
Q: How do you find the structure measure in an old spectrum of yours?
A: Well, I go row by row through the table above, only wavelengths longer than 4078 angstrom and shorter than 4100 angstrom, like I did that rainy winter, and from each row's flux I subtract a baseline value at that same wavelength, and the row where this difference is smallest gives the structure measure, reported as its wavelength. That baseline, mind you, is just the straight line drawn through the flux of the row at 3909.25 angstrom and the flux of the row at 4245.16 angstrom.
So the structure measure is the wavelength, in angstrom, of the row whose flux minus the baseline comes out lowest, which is 4099.15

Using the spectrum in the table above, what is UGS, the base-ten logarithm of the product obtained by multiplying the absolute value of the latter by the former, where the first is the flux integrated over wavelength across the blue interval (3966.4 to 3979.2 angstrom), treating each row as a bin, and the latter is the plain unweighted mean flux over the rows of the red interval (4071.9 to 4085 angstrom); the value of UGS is 2.33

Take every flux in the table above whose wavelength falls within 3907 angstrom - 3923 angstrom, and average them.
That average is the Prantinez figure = 4.6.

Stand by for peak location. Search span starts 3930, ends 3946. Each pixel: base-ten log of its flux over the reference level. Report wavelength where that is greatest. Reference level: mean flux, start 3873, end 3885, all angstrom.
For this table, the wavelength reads 3945.42 angstrom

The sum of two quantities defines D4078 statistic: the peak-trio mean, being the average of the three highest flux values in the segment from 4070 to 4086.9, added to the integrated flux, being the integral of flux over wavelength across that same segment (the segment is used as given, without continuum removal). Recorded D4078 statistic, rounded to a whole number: 74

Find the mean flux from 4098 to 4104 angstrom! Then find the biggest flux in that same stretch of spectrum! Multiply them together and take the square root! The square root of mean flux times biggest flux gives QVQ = 3.91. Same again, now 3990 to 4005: 4.23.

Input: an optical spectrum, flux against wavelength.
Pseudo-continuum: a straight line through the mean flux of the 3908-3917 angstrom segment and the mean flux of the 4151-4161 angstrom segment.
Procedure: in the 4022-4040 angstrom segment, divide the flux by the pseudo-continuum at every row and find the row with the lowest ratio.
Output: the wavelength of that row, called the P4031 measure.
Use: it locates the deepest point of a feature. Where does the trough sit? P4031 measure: 4028.04 angstrom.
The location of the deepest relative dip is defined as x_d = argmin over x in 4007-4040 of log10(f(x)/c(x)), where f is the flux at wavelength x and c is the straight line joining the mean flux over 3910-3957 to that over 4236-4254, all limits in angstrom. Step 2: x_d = 4028.04 angstrom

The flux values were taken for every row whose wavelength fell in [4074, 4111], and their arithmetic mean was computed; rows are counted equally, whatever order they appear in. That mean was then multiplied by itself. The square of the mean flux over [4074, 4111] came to 16.6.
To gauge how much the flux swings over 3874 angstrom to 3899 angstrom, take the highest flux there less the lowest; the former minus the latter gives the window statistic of 2.11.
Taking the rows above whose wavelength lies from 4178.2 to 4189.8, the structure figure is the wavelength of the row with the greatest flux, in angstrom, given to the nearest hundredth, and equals 4184.98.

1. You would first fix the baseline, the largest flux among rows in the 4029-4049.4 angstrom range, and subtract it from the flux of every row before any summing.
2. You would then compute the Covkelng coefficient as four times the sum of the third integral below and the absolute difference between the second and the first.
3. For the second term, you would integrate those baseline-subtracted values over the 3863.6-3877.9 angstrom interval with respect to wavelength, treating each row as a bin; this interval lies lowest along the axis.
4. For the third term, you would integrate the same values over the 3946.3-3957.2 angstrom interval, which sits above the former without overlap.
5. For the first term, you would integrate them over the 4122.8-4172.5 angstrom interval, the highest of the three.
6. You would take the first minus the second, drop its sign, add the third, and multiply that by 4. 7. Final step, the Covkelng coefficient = 101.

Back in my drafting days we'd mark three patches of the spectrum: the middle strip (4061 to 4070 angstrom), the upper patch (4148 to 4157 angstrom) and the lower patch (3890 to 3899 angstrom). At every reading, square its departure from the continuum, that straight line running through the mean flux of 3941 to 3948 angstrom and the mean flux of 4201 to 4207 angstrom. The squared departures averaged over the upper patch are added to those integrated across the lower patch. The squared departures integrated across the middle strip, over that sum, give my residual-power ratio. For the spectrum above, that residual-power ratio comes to 0.0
